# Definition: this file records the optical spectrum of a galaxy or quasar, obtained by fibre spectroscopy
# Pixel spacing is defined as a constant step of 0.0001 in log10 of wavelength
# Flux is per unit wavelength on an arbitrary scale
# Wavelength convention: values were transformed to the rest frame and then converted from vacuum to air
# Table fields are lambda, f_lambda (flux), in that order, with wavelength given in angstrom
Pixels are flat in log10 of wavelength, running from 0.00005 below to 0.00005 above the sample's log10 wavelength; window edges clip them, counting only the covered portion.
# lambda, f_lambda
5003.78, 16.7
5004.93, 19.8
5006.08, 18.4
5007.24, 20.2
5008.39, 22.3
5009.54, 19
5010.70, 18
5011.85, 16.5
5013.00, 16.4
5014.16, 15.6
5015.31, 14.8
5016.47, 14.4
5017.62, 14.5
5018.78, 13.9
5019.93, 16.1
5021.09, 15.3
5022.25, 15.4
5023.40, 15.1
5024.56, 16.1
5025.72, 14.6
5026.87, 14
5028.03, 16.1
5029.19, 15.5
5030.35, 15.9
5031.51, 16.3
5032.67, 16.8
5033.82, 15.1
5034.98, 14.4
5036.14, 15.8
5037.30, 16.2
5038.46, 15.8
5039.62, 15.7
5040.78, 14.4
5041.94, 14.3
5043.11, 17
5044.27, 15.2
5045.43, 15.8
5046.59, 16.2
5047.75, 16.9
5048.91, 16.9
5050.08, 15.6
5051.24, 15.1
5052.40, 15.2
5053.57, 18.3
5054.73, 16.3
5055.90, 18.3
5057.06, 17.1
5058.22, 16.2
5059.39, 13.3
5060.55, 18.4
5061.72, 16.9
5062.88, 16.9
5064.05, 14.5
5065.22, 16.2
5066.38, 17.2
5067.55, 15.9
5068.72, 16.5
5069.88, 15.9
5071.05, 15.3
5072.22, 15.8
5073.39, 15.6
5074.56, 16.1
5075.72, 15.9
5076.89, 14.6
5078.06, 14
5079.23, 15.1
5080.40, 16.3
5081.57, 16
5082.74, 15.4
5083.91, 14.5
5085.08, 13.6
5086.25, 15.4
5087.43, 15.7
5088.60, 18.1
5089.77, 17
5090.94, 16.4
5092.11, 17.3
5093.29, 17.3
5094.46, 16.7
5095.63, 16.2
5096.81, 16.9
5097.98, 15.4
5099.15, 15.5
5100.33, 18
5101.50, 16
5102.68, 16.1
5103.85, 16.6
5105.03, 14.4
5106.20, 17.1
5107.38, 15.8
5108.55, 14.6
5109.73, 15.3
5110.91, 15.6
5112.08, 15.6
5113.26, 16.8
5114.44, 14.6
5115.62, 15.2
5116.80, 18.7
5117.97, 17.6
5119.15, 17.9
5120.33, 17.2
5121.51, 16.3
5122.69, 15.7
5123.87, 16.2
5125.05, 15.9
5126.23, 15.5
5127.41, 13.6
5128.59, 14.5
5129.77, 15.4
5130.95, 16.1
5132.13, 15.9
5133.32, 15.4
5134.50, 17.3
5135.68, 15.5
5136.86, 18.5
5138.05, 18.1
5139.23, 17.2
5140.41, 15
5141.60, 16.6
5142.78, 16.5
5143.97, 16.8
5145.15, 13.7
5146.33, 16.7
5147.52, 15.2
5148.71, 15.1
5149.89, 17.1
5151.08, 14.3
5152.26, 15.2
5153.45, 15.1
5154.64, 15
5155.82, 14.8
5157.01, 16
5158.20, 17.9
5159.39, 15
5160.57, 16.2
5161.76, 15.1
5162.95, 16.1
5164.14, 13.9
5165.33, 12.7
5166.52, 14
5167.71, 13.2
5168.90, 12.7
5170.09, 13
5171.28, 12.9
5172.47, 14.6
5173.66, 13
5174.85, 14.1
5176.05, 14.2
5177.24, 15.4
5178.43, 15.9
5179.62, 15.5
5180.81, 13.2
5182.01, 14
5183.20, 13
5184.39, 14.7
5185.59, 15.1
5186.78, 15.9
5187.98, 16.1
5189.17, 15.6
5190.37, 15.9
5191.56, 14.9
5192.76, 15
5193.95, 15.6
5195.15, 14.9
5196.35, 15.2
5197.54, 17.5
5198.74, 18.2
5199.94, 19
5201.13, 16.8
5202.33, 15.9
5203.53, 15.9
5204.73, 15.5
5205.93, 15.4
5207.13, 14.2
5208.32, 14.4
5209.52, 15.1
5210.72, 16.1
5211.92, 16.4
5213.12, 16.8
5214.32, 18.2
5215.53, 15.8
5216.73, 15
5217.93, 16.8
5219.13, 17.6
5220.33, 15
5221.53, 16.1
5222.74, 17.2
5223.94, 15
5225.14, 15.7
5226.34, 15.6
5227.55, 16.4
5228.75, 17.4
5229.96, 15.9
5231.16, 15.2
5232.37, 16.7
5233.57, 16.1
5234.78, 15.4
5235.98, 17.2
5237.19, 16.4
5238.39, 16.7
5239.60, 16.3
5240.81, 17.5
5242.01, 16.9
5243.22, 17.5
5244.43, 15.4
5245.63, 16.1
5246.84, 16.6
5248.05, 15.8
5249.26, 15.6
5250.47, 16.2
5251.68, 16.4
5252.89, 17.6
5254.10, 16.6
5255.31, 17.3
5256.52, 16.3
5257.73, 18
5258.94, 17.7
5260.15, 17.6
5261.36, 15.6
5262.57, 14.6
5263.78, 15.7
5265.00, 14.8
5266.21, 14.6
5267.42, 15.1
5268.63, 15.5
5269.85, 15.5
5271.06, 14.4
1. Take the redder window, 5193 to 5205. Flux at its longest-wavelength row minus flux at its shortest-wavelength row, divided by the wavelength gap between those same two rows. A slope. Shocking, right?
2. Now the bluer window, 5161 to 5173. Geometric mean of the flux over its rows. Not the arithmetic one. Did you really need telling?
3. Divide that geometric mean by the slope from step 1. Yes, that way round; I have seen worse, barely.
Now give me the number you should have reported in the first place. -1485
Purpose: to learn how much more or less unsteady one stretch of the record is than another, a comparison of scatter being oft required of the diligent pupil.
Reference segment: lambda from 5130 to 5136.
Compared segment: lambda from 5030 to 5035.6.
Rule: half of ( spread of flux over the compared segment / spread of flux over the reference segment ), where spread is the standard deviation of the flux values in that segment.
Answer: 0.63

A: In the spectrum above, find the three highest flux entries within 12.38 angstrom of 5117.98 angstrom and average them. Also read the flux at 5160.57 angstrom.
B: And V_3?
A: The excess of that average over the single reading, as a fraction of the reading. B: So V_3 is 0.12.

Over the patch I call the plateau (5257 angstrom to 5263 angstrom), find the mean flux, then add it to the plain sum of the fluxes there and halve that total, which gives 50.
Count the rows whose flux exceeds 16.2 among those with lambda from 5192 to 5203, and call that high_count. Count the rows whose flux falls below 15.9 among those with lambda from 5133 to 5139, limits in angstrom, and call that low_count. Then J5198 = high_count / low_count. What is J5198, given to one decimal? 2.0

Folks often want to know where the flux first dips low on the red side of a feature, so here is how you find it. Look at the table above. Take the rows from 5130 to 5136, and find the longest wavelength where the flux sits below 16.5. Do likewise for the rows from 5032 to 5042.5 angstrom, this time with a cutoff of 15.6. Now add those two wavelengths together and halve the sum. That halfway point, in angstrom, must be 5088.8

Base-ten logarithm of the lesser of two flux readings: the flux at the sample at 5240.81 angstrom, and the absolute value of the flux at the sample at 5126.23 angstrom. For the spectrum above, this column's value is 1.19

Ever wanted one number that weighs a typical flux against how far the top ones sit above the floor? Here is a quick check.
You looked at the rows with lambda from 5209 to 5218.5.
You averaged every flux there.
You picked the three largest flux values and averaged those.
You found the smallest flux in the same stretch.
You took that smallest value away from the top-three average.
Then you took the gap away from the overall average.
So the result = 14.0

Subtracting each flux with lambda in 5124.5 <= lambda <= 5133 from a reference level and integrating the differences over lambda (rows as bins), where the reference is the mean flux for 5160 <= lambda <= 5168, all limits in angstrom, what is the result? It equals -7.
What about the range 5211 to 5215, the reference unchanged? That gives -10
